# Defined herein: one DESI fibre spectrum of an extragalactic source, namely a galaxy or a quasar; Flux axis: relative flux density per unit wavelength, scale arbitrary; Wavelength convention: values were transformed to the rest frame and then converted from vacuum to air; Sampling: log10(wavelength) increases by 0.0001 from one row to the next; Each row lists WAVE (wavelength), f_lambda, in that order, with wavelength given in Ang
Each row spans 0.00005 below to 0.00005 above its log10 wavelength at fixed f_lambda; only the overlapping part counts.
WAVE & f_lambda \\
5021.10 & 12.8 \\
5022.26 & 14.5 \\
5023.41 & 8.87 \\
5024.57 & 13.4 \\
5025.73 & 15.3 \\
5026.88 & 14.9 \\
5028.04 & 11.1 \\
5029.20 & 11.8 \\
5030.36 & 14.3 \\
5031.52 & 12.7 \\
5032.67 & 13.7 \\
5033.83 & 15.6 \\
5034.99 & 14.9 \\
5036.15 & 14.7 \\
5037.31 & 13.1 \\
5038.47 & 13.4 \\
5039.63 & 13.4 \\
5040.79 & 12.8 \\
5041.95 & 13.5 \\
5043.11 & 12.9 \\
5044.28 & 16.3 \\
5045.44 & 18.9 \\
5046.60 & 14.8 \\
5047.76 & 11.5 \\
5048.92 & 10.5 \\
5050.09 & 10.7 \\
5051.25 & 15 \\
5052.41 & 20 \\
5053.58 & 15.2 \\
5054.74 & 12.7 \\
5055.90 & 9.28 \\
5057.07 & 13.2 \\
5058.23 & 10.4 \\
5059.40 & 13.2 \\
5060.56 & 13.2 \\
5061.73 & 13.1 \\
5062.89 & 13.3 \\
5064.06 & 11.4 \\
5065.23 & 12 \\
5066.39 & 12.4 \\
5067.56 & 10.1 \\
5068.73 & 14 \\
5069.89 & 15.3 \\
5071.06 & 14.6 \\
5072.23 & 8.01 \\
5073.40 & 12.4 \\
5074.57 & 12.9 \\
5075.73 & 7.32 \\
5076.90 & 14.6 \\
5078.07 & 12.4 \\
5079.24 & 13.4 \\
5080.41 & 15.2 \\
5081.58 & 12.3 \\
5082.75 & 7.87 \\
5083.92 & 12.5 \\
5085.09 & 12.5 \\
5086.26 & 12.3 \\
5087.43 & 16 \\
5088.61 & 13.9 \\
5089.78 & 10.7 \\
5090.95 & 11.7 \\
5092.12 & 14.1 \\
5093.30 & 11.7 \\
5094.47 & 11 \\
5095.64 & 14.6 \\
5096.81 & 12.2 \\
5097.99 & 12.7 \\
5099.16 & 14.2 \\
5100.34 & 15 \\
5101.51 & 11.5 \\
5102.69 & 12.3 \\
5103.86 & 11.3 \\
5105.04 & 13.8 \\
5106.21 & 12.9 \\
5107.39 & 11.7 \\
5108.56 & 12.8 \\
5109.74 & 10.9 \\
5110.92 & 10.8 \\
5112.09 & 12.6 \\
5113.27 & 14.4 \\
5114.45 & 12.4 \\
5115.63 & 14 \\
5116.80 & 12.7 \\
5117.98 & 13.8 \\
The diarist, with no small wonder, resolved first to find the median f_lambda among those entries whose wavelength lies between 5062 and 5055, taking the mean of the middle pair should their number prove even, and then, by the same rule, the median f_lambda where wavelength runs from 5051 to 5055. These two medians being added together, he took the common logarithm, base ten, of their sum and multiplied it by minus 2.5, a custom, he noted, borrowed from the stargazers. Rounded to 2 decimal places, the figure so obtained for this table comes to -3.63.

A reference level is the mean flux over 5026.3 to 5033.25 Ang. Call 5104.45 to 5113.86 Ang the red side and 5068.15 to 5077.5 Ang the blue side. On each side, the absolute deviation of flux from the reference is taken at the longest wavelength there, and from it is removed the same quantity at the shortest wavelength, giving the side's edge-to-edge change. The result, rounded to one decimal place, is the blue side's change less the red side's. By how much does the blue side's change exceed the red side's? 0.0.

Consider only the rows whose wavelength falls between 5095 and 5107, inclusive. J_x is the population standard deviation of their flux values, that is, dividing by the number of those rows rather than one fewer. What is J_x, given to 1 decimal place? 1.2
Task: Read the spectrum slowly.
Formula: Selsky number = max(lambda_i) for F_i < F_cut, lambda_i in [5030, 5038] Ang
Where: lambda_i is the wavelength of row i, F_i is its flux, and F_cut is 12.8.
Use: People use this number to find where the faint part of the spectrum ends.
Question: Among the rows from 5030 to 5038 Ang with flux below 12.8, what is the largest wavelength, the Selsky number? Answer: 5031.52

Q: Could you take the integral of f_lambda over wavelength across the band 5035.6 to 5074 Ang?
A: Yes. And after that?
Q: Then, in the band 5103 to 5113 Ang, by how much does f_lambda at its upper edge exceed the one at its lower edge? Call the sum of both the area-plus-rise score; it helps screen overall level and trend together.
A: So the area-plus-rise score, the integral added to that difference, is 508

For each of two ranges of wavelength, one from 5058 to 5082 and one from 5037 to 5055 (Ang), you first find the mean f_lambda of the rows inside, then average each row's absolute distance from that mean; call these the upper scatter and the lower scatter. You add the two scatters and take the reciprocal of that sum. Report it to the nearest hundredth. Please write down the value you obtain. 0.29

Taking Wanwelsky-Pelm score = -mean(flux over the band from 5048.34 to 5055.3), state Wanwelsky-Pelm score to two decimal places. -14.02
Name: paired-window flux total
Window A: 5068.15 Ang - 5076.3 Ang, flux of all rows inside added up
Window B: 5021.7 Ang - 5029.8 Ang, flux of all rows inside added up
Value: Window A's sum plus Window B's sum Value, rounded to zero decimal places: 174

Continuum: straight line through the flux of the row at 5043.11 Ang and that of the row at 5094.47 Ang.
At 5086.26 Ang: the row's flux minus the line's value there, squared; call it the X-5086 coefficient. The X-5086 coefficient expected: 1.0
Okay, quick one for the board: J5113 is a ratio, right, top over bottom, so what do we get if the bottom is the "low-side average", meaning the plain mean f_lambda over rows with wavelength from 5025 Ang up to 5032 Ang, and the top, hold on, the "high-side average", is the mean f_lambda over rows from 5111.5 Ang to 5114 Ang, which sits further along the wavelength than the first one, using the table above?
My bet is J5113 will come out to 1.01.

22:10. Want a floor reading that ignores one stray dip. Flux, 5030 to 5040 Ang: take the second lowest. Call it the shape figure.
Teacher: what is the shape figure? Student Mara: 13.1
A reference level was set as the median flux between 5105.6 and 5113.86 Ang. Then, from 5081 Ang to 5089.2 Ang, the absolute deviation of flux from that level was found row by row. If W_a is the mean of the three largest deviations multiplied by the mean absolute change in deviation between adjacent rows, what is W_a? 7.6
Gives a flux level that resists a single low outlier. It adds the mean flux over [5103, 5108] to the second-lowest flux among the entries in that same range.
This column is 24.1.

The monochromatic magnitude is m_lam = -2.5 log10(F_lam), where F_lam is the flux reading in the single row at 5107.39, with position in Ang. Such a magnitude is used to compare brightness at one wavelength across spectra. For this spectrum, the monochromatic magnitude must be -2.67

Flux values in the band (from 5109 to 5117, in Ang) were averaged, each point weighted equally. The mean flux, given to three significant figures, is 12.5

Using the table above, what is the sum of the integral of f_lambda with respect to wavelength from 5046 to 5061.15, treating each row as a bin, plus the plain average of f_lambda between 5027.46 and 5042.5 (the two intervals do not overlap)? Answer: 211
